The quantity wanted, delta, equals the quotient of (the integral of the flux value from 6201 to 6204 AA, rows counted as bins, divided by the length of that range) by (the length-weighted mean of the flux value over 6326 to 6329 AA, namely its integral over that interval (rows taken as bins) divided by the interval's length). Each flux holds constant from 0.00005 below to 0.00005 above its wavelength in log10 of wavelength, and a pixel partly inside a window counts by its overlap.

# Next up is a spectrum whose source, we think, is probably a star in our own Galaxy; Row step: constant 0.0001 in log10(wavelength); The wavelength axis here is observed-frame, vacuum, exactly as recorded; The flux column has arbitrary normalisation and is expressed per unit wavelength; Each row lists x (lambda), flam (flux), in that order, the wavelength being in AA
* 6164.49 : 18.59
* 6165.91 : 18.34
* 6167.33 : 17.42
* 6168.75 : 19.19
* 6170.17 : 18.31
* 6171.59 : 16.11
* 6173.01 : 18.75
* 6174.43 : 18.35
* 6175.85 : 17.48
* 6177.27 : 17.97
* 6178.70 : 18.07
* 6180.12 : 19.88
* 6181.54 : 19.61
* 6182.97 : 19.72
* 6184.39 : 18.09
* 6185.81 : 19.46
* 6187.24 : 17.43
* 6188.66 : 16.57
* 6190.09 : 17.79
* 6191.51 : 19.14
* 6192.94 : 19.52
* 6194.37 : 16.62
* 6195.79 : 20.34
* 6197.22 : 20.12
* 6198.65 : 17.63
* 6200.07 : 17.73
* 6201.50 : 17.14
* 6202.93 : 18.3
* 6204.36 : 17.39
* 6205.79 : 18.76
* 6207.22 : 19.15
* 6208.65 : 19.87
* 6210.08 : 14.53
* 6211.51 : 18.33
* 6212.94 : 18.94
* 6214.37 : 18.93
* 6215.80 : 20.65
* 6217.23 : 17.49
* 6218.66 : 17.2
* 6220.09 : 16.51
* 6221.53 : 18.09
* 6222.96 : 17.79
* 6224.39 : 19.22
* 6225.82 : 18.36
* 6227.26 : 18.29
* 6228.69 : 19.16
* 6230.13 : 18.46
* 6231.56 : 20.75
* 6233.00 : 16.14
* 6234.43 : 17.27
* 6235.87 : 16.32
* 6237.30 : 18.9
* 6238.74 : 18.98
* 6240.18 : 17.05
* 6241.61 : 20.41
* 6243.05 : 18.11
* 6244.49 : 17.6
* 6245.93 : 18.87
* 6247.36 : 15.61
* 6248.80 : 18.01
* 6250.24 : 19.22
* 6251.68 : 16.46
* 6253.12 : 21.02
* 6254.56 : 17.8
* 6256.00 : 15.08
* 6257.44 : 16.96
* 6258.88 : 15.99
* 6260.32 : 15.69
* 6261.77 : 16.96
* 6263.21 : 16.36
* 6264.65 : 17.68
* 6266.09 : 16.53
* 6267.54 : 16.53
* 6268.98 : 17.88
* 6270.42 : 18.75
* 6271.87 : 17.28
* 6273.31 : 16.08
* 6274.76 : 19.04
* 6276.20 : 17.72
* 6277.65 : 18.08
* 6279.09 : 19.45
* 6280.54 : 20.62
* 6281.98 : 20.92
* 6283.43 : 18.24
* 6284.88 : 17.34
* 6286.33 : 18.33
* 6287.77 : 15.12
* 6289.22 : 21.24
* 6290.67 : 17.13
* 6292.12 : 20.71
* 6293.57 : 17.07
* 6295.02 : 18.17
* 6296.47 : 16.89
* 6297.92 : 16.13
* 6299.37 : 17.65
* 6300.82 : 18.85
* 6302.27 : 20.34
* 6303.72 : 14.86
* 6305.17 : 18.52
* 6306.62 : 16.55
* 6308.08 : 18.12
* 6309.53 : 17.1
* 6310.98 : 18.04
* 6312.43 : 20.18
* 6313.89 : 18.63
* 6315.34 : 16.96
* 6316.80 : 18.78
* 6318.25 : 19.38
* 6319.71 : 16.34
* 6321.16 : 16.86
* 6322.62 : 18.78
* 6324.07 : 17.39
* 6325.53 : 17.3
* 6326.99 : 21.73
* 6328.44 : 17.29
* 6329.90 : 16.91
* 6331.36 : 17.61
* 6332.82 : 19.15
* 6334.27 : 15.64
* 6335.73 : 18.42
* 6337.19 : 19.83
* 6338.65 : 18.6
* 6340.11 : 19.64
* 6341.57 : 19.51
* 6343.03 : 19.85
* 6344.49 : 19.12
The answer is 0.91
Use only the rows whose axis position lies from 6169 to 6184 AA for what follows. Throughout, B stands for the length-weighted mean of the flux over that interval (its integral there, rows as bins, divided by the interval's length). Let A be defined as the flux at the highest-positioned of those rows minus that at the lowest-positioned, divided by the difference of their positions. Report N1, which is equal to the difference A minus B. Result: -18.3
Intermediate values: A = 0.1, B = 18.45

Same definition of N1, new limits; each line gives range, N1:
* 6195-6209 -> -18.6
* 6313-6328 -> -18.0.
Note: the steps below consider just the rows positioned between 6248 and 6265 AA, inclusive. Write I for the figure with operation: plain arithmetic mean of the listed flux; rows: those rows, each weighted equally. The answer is 17.3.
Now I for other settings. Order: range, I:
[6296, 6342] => 18.1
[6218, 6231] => 18.1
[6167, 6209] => 18.4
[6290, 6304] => 17.8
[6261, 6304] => 17.9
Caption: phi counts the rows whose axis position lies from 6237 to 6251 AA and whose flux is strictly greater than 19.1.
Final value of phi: 2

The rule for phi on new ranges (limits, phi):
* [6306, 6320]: 2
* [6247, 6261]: 2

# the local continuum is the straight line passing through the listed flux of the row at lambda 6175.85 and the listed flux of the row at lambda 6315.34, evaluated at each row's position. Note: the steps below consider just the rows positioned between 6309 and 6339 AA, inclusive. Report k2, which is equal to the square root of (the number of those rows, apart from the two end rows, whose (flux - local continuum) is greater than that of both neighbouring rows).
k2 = 2.4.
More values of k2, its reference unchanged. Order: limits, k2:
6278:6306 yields 2.4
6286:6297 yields 1.7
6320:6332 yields 1.4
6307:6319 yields 1.0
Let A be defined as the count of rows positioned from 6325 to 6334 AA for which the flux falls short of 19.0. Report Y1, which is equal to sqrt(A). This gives 2.00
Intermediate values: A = 4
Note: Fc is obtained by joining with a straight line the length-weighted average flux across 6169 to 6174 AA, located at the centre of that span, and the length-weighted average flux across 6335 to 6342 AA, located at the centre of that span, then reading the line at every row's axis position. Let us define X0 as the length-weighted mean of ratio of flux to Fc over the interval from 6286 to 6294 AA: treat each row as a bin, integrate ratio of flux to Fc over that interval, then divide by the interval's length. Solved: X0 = 0.97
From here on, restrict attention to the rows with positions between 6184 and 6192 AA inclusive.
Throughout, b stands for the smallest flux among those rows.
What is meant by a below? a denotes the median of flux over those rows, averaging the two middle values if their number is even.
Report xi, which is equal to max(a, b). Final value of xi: 17.9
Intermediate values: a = 17.9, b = 16.57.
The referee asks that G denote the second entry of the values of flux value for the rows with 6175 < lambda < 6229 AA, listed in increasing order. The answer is 16.51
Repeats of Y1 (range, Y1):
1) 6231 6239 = 2.24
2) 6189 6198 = 1.41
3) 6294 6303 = 2.24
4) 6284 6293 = 2.00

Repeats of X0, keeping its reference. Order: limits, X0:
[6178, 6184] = 1.07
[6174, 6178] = 1.00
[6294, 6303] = 0.95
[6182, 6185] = 1.05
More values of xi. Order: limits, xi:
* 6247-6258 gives 17.4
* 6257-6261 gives 16.0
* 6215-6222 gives 17.5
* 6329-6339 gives 18.4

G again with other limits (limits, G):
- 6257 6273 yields 15.99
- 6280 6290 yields 17.34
